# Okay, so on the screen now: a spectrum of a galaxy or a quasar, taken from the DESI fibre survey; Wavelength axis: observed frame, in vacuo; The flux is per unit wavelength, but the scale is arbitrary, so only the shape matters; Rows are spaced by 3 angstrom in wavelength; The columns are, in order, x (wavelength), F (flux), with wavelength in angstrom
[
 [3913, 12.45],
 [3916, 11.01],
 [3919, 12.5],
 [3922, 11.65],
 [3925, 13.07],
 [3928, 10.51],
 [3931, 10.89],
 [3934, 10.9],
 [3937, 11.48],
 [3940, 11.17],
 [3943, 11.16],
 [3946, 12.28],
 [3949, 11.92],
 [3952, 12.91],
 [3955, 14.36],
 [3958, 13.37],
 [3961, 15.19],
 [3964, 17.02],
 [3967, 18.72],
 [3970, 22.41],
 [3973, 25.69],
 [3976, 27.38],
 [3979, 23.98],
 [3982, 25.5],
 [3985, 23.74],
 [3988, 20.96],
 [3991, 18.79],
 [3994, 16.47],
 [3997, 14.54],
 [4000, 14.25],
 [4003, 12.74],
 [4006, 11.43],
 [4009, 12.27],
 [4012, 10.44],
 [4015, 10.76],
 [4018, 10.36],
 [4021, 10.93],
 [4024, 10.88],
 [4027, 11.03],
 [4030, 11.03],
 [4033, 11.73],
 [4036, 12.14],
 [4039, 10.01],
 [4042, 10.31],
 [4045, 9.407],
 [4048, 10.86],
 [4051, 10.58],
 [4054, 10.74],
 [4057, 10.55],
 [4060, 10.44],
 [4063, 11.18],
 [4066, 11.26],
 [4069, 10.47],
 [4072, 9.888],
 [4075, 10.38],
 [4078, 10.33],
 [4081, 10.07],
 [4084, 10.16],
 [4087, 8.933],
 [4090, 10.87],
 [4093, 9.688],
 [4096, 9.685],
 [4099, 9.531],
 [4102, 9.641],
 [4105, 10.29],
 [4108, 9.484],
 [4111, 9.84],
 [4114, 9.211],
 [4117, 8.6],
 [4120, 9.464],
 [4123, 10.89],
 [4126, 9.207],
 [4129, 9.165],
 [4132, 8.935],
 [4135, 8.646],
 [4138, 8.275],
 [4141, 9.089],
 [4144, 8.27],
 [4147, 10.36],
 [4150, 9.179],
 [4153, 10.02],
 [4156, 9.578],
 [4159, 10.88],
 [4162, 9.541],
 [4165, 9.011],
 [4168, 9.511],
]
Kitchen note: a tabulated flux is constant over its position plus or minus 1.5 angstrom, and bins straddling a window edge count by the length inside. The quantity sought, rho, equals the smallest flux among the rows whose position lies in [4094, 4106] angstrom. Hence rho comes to 9.531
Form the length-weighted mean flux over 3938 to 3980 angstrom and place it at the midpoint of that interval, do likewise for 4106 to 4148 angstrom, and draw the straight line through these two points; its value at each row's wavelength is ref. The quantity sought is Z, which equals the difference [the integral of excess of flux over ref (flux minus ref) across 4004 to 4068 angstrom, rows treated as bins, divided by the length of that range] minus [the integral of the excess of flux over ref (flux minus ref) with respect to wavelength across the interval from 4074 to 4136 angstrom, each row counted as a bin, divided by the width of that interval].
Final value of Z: -2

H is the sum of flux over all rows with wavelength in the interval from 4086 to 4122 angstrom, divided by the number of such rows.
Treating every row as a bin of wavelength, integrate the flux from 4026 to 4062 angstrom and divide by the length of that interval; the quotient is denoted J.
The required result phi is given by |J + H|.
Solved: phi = 20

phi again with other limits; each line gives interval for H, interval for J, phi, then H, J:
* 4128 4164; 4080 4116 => 19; 9.3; 9.8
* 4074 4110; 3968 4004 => 31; 9.9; 20.6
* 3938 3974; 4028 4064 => 26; 15.5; 10.7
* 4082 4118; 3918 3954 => 21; 9.7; 11.7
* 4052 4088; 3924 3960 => 22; 10.4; 12.0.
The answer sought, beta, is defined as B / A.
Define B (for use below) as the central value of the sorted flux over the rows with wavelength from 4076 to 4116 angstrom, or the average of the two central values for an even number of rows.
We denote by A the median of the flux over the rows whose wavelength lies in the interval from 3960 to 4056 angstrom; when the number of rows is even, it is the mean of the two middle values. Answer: 0.8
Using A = 12.2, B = 9.7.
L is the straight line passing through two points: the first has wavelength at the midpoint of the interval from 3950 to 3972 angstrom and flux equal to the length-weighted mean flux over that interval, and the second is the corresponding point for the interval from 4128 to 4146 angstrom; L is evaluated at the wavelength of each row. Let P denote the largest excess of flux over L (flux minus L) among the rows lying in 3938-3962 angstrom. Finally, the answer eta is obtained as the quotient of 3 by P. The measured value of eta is -2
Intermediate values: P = -1.2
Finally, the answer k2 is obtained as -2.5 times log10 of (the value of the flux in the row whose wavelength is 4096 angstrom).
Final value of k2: -2.5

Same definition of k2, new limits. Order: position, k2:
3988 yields -3.3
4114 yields -2.4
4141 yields -2.4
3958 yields -2.8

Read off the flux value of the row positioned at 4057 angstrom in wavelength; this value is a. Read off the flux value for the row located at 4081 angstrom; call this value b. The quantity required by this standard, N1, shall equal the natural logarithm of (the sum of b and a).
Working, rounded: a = 10.55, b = 10.07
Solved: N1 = 3.0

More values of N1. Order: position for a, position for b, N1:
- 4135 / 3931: 3.0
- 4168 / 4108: 2.9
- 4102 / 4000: 3.2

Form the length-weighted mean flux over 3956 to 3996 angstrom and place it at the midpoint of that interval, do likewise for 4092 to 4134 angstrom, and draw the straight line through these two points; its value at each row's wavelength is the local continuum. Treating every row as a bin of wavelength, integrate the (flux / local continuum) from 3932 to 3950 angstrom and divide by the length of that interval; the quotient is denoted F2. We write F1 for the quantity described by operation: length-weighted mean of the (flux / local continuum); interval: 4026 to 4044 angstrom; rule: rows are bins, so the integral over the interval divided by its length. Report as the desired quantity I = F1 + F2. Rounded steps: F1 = 0.70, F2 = 0.49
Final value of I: 1.19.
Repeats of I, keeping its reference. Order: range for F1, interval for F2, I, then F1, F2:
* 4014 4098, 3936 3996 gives 1.60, 0.76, 0.85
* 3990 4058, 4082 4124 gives 1.65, 0.70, 0.95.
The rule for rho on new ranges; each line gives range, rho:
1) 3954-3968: 13.37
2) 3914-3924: 11.01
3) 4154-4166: 9.011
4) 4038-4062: 9.407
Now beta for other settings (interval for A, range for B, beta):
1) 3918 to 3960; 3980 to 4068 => 0.9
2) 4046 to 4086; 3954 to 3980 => 1.8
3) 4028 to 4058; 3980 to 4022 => 1.3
